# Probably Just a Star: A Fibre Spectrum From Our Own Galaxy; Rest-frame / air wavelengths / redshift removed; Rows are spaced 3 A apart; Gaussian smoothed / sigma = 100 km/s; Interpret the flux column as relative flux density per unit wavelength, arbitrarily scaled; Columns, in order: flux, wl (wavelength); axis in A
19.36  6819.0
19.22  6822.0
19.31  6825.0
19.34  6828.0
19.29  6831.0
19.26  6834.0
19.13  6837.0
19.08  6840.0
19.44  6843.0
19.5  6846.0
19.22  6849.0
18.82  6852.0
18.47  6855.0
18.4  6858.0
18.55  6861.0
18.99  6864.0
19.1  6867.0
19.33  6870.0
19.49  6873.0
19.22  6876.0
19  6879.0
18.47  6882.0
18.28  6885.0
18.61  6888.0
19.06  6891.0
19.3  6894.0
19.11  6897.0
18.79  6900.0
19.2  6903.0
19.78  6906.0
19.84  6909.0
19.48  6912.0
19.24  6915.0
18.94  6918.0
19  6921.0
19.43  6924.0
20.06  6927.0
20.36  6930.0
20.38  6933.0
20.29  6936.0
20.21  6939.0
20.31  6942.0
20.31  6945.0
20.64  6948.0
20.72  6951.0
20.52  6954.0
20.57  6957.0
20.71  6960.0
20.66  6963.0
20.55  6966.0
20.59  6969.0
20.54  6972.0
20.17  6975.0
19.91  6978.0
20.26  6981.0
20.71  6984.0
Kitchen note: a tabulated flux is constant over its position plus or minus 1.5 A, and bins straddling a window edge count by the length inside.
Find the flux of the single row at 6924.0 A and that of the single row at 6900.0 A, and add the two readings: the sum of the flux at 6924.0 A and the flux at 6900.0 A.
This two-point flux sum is 38.2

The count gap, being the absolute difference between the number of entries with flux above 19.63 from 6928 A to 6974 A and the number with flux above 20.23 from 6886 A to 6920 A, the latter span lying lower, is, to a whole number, 15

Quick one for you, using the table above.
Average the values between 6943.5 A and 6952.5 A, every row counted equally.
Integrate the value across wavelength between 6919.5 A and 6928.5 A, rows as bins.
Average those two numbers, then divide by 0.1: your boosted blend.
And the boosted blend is 980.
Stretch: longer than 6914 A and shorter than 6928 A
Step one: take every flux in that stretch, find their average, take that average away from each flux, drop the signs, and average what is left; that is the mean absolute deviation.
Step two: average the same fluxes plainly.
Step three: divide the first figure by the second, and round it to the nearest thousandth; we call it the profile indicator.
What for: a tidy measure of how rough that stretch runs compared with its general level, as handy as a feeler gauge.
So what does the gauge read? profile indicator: 0.017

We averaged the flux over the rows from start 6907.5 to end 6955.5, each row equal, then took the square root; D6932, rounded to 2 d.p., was 4.47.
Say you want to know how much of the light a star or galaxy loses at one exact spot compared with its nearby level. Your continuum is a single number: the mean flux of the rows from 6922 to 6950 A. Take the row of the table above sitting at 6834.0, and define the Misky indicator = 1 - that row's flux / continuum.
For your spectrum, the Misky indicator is 0.05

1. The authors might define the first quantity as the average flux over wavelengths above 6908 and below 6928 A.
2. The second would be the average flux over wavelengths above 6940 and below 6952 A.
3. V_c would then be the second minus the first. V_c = 1.1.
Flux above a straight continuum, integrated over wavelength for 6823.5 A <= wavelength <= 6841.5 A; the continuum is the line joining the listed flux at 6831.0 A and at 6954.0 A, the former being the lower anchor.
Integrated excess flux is -1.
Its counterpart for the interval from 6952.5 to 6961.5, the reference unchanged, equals 0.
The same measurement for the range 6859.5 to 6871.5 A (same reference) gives -8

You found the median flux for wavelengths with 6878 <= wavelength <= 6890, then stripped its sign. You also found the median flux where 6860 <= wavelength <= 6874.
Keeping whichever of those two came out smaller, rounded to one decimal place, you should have 18.5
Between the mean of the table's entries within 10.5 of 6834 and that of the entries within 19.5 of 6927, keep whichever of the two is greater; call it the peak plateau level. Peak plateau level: 19.8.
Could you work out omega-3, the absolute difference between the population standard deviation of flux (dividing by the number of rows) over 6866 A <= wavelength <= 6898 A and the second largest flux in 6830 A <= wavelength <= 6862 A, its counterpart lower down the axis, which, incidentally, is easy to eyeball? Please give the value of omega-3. 19.1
